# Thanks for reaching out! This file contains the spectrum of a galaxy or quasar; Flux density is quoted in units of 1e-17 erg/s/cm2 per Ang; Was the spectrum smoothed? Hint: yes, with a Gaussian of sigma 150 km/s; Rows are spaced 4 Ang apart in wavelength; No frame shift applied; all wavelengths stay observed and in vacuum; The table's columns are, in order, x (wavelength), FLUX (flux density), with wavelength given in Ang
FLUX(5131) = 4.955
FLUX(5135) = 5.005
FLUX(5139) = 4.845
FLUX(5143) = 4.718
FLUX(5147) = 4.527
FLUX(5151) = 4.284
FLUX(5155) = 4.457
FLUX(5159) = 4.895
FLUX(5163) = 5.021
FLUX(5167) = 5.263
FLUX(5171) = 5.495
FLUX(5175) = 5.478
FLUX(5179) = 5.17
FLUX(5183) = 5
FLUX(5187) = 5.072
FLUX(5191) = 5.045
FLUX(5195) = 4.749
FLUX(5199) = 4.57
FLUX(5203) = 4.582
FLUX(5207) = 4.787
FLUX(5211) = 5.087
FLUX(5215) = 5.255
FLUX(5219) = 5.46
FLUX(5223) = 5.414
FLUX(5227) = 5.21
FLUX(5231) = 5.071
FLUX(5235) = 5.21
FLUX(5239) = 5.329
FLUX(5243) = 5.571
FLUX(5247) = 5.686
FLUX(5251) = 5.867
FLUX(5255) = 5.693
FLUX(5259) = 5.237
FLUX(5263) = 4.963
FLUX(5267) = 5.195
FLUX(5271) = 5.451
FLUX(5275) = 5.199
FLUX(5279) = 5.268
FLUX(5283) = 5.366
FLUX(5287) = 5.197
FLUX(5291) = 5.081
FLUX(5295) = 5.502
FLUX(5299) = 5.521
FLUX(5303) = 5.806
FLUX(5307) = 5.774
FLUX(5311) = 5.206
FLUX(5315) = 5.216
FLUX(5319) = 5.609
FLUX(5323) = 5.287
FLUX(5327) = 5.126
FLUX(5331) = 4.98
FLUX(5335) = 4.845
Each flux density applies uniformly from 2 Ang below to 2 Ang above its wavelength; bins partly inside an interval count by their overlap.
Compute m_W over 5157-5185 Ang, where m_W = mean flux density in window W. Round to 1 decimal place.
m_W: 5.2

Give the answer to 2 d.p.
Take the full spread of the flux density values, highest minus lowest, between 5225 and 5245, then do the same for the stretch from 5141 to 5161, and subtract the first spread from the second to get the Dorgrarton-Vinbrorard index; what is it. 0.11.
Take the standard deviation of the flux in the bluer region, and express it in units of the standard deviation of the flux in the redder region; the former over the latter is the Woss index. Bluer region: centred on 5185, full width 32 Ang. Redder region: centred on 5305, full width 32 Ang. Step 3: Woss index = 1.2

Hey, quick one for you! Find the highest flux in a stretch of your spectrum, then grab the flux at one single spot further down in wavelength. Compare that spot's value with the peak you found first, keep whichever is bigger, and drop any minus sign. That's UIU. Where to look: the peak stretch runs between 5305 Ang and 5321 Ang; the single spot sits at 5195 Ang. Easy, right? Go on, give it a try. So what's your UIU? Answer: 5.77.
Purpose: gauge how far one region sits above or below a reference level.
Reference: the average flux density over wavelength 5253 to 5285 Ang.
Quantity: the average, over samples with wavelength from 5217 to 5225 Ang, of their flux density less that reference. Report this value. 0.14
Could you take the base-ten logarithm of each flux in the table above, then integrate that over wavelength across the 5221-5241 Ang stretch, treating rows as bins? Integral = 14.4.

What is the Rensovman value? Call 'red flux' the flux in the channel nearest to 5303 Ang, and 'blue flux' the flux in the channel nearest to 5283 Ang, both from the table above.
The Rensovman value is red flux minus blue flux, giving 0.44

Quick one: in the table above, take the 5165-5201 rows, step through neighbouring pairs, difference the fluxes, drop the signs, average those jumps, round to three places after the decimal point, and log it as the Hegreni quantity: 0.163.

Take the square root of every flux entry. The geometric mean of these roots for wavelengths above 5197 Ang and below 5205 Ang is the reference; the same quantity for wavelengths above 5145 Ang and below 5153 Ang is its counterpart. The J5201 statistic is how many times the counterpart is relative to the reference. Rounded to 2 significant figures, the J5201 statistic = 0.98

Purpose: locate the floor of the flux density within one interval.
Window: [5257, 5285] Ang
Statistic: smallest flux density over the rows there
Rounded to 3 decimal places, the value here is 4.963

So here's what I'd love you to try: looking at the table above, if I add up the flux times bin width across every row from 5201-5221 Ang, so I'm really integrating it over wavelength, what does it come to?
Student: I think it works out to 101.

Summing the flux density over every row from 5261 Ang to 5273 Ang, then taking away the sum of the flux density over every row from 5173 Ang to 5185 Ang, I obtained 0.0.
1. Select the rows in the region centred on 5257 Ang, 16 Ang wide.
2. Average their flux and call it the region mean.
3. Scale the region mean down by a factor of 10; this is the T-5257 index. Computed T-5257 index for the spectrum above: 0.54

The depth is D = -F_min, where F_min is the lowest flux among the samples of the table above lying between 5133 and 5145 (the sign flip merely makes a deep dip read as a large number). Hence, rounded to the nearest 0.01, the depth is -4.72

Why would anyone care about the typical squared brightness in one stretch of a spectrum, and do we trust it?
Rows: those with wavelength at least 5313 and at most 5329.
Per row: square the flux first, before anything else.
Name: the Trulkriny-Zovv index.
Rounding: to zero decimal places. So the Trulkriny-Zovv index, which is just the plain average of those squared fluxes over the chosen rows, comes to 28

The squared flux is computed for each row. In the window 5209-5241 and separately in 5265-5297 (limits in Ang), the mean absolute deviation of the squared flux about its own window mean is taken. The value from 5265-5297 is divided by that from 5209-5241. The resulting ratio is 1.08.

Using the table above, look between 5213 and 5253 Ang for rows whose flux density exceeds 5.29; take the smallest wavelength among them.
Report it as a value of 5219 Ang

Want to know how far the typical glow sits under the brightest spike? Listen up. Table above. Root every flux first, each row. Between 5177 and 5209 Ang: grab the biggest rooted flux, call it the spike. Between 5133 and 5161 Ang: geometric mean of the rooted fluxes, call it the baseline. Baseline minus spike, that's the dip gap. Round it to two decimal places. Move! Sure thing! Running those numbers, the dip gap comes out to -0.11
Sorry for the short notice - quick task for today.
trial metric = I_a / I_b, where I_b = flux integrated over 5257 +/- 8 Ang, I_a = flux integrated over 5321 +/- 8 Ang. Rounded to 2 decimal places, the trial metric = 0.98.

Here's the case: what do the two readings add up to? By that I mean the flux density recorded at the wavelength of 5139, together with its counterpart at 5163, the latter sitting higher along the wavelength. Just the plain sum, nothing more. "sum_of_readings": 9.9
